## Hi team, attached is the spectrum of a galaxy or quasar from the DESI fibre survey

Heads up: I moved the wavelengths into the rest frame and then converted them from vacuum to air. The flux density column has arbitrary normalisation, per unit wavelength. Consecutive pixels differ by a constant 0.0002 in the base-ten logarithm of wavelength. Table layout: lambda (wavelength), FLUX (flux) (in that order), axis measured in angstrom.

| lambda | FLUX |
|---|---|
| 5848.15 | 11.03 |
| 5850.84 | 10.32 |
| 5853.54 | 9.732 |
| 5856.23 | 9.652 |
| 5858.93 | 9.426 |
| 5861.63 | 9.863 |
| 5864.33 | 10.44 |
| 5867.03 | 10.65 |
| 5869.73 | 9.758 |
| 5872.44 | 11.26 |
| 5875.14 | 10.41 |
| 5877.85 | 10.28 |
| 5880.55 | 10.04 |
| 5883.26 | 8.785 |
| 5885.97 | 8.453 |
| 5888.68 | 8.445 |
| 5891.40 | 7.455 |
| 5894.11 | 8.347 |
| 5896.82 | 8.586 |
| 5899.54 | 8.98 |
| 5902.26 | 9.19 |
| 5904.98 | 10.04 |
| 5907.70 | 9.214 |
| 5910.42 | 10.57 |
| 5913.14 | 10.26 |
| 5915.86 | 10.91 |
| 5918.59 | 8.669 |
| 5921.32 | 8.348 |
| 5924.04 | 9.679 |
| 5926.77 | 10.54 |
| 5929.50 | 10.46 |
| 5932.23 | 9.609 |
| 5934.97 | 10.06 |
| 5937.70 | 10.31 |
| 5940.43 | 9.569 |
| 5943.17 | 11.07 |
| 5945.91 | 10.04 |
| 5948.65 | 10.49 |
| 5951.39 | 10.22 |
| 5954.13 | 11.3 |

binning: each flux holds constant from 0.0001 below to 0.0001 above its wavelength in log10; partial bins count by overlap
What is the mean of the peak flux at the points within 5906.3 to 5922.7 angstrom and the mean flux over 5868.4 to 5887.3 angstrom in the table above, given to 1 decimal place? 10.4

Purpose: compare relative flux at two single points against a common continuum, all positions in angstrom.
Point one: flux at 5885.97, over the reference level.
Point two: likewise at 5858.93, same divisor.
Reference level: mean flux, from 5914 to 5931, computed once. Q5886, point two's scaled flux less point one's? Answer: 0.1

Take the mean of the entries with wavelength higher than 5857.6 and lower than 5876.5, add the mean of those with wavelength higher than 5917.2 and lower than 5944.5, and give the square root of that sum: 4.48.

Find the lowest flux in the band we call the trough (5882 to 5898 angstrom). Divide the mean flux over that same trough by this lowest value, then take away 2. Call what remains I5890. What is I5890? -0.881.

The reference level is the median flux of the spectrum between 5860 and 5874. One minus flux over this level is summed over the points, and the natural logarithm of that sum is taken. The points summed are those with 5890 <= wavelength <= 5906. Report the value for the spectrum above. 0.0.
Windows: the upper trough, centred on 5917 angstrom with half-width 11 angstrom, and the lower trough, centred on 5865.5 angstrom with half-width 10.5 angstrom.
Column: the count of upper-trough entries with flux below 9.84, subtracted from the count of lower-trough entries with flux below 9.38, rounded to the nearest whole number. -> -4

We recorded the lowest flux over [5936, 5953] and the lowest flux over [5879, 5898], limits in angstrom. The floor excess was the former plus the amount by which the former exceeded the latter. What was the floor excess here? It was 11.7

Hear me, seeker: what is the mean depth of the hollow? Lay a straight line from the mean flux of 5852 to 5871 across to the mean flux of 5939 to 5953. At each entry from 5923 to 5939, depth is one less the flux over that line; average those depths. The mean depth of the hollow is 0.01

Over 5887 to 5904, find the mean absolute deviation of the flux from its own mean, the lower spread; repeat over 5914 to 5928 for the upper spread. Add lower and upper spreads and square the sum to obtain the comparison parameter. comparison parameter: 1.7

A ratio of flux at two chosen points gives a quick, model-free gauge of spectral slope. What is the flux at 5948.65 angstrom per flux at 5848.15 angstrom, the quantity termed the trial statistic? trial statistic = 0.95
